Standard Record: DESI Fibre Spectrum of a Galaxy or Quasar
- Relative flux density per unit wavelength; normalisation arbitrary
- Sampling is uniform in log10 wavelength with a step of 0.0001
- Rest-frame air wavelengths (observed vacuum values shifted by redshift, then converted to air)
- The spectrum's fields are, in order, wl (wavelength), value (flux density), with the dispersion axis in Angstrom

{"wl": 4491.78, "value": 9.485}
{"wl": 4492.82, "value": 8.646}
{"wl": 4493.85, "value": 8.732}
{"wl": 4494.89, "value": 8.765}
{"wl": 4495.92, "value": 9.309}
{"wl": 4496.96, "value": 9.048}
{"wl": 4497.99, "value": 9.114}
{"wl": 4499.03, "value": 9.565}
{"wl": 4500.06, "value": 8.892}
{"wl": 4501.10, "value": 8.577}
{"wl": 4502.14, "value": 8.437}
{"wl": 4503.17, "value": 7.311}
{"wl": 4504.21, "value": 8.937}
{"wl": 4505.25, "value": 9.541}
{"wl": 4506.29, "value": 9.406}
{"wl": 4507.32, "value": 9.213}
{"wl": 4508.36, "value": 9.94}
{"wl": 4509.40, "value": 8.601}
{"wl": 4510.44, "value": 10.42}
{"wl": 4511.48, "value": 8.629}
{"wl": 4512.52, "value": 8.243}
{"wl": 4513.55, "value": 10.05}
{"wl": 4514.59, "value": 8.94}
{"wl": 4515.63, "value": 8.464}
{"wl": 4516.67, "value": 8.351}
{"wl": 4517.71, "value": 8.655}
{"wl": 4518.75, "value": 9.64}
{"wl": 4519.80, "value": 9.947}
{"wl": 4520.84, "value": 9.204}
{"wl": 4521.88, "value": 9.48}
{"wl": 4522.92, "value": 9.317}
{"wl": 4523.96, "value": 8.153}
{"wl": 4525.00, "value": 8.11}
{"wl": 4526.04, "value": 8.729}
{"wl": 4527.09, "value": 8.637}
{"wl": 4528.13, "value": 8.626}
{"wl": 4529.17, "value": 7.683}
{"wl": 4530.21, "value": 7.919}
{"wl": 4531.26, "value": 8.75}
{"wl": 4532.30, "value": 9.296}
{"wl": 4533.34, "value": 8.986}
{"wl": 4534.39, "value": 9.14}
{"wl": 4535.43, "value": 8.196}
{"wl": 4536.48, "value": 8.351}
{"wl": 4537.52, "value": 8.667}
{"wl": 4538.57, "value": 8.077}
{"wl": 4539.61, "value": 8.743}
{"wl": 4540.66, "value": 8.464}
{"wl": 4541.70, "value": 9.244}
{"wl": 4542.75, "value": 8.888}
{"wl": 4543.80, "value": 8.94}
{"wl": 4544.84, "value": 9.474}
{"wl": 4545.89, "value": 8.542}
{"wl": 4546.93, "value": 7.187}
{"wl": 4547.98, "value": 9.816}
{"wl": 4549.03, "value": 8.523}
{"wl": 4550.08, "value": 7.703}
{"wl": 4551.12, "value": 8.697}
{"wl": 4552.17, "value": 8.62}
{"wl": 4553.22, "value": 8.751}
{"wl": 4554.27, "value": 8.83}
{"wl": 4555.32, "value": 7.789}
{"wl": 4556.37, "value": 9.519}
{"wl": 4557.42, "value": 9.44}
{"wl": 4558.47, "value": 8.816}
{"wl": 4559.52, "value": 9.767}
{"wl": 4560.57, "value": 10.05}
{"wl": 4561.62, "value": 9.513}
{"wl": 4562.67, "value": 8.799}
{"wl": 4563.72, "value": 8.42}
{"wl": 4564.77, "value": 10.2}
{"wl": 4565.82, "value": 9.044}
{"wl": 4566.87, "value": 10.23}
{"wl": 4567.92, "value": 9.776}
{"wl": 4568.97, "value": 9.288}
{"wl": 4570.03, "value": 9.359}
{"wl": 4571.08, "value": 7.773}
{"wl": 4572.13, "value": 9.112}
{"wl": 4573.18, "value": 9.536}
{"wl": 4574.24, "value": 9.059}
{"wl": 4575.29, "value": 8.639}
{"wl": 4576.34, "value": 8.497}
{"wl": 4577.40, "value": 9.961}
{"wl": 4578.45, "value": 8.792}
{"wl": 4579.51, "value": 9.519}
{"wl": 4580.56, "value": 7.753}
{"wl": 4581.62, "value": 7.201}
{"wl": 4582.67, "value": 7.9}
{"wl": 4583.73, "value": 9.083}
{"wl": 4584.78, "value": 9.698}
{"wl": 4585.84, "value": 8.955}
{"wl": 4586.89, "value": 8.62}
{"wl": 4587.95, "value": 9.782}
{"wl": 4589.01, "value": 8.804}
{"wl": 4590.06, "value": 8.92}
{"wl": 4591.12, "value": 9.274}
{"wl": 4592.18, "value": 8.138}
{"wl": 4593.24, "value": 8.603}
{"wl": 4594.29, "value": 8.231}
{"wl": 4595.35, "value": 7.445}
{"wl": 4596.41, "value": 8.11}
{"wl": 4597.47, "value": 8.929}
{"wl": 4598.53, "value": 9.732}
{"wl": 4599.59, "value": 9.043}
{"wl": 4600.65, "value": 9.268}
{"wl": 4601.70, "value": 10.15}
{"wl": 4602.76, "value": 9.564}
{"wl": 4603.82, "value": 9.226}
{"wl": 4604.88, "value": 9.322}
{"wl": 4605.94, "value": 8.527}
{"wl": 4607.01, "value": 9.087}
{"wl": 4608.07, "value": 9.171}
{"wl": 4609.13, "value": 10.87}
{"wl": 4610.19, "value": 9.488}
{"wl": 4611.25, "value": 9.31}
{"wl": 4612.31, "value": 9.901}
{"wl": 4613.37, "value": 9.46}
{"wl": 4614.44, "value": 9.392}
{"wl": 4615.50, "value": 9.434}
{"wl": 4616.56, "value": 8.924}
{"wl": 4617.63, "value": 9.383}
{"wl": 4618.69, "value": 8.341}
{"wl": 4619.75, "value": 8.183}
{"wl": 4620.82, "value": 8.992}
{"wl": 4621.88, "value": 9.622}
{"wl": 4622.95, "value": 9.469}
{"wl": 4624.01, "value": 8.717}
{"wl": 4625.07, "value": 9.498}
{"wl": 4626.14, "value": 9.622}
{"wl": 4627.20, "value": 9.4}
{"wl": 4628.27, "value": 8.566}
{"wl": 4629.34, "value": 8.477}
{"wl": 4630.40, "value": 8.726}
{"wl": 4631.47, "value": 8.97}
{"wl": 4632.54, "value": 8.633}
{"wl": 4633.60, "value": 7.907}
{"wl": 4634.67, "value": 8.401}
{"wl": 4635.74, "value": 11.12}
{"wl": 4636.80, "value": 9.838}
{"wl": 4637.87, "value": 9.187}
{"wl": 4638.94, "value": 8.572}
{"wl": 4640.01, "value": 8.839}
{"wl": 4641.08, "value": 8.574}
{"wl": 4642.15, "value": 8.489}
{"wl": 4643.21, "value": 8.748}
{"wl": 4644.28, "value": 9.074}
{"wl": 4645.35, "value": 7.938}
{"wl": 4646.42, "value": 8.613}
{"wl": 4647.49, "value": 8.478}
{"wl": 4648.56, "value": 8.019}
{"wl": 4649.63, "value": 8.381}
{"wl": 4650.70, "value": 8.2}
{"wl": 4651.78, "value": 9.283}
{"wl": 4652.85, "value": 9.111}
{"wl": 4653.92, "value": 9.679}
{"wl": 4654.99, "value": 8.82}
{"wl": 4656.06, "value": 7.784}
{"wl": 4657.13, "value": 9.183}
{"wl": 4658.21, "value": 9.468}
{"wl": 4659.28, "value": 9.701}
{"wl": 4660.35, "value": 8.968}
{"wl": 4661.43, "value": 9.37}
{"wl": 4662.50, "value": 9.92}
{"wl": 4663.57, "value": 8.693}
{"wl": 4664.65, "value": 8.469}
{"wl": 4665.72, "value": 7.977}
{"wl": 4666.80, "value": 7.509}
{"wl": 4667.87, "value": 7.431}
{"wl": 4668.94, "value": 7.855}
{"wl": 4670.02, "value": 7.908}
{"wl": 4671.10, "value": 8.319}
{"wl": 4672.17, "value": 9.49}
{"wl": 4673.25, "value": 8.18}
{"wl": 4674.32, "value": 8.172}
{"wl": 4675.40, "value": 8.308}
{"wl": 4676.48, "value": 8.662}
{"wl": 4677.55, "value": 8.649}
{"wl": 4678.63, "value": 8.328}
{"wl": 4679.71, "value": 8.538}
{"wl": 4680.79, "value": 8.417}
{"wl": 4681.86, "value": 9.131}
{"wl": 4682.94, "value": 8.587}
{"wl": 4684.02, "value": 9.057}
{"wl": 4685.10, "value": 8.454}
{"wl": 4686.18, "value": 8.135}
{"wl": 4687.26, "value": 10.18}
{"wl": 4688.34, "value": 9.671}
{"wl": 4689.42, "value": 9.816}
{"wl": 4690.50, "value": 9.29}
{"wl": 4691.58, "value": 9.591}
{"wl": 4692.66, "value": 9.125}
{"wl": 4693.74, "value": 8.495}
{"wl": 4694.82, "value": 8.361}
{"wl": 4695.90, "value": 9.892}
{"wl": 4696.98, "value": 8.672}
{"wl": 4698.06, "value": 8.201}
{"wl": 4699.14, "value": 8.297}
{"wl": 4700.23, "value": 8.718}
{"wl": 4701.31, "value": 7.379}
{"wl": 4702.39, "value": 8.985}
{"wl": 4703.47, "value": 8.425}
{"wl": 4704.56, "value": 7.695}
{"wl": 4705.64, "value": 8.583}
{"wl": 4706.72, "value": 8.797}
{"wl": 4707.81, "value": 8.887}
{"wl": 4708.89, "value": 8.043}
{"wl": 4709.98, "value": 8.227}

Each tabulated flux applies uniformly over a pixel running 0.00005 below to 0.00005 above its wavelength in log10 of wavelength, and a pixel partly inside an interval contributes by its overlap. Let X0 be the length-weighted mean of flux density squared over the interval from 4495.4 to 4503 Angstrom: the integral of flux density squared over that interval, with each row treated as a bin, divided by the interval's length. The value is 80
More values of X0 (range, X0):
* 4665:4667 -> 62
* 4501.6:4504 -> 65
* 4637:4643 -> 77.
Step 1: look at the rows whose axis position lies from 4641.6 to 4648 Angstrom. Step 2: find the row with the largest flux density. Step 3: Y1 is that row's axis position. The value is 4644.28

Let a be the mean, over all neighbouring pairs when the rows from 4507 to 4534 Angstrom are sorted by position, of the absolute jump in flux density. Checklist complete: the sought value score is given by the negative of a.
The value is -0.69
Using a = 0.69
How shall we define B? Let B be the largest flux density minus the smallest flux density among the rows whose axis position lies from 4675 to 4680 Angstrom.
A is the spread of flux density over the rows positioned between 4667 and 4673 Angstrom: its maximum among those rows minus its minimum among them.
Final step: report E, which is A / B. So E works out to 5.8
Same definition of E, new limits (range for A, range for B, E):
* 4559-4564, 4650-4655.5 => 1.1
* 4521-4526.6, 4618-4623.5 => 1.0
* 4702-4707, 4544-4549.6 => 0.5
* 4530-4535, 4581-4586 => 0.6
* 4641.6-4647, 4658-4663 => 1.2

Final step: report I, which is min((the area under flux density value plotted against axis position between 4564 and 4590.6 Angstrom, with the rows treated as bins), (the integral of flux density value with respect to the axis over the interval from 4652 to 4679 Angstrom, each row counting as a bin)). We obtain 233.5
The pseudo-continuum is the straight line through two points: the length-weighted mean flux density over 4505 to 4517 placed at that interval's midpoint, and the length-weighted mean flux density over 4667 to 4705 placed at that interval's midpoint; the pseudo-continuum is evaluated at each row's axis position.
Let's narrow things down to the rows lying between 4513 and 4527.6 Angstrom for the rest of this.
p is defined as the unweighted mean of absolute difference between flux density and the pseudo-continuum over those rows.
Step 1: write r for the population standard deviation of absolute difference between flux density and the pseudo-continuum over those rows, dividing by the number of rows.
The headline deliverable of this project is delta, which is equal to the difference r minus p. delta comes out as -0.268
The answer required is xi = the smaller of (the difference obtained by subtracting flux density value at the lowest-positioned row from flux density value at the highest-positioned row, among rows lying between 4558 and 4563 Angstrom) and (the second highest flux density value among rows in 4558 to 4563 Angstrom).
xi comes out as 0.0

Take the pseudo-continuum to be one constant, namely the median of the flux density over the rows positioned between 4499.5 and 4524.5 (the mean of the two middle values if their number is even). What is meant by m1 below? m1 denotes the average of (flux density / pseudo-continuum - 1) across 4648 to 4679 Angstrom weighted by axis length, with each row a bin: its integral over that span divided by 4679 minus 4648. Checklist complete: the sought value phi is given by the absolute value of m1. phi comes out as 0.036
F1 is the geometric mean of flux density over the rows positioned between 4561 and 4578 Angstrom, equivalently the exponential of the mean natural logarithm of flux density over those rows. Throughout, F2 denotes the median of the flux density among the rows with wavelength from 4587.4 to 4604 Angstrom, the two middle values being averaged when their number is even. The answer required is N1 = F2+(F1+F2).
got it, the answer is 27.1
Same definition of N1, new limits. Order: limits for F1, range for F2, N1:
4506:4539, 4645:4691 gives 26.0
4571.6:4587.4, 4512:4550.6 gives 26.1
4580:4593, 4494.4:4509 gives 26.8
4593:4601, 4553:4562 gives 27.5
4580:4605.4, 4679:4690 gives 26.4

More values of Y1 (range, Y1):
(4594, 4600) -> 4598.53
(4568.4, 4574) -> 4573.18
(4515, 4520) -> 4519.80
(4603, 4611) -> 4609.13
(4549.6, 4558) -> 4556.37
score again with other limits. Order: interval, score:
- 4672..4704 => -0.59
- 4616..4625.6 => -0.60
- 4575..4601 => -0.75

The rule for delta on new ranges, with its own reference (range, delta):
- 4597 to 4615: -0.141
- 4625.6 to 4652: -0.008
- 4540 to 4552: -0.111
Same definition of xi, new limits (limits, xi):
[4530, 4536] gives 0.3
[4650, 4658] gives 1.0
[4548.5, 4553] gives 0.1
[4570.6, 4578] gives 2.2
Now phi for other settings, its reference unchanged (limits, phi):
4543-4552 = 0.036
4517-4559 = 0.023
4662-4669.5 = 0.076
